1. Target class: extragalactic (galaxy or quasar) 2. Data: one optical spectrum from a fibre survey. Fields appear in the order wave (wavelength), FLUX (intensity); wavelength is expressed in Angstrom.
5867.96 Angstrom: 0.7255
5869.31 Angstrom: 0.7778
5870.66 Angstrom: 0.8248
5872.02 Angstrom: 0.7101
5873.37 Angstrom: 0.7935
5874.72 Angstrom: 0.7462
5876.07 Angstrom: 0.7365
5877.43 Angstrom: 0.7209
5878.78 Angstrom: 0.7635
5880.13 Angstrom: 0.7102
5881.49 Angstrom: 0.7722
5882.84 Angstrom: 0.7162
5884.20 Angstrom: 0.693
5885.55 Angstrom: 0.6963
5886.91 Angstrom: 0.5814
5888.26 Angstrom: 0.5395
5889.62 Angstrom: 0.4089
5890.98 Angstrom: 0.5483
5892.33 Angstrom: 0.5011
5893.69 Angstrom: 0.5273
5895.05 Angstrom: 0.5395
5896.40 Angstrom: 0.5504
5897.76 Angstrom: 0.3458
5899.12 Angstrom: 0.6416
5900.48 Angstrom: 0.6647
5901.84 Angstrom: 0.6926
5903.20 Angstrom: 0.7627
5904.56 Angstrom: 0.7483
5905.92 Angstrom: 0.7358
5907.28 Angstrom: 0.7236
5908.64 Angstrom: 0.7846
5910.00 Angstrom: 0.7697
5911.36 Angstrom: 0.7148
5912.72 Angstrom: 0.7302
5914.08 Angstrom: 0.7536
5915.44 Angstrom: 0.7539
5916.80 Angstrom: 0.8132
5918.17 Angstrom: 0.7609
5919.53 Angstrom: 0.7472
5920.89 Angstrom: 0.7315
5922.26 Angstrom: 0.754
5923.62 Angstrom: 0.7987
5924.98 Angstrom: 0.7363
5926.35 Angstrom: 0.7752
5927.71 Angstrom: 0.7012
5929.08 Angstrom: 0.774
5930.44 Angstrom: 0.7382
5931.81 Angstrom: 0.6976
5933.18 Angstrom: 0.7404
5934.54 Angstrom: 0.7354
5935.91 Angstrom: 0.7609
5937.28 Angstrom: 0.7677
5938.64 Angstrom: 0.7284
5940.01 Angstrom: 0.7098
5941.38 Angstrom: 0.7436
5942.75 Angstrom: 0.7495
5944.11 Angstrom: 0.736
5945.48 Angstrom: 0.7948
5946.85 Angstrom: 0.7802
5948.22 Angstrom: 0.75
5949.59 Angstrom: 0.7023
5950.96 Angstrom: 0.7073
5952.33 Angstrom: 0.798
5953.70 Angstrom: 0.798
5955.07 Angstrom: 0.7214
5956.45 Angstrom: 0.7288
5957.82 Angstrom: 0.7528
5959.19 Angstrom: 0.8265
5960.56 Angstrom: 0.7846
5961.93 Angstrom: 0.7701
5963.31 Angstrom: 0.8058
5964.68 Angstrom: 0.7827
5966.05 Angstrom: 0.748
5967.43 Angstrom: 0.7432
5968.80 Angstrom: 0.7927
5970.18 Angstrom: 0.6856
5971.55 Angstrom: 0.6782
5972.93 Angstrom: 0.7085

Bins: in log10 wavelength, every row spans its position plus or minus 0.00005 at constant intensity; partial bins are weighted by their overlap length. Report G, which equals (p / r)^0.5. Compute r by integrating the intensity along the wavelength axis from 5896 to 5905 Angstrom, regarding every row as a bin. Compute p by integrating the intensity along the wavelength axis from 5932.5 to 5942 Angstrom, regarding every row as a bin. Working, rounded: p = 7.0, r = 5.7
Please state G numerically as 1.12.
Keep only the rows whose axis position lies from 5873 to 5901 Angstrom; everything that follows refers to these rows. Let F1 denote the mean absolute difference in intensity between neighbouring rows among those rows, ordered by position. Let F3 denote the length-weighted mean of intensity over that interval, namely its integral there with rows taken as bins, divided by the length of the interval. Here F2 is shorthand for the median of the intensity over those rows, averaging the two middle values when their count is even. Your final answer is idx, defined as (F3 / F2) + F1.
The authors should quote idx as 1.01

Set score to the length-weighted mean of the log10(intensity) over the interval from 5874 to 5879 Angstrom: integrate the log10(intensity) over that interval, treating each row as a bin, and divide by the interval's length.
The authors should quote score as -0.131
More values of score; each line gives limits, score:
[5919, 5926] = -0.122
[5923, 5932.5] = -0.128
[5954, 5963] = -0.115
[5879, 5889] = -0.174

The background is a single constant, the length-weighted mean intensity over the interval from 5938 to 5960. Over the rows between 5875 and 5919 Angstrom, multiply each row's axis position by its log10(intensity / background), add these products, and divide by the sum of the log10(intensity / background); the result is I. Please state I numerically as 5892.6 Angstrom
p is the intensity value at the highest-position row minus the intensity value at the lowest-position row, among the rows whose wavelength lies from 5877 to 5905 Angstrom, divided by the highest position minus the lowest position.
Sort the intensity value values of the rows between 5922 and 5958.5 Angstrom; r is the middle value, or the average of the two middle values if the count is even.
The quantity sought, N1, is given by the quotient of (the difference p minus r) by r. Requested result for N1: -1.00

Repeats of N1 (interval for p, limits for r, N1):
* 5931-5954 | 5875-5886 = -0.99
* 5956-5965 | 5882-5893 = -0.99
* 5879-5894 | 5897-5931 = -1.02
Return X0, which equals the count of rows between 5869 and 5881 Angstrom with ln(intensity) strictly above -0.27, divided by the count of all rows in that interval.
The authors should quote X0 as 0.44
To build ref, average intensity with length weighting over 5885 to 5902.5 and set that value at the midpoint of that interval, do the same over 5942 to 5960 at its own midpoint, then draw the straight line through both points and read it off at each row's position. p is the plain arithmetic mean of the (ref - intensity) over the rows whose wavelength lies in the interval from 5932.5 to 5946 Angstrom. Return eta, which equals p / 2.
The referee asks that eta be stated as -0.02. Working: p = -0.030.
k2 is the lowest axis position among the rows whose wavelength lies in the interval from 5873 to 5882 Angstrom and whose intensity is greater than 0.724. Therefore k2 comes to 5873.37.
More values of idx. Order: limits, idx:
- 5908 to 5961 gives 1.04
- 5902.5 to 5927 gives 1.03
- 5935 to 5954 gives 1.03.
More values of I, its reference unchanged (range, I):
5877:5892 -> 5888.2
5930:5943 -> 5935.4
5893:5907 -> 5896.9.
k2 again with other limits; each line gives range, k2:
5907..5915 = 5908.64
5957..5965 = 5957.82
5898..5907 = 5903.20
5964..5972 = 5964.68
